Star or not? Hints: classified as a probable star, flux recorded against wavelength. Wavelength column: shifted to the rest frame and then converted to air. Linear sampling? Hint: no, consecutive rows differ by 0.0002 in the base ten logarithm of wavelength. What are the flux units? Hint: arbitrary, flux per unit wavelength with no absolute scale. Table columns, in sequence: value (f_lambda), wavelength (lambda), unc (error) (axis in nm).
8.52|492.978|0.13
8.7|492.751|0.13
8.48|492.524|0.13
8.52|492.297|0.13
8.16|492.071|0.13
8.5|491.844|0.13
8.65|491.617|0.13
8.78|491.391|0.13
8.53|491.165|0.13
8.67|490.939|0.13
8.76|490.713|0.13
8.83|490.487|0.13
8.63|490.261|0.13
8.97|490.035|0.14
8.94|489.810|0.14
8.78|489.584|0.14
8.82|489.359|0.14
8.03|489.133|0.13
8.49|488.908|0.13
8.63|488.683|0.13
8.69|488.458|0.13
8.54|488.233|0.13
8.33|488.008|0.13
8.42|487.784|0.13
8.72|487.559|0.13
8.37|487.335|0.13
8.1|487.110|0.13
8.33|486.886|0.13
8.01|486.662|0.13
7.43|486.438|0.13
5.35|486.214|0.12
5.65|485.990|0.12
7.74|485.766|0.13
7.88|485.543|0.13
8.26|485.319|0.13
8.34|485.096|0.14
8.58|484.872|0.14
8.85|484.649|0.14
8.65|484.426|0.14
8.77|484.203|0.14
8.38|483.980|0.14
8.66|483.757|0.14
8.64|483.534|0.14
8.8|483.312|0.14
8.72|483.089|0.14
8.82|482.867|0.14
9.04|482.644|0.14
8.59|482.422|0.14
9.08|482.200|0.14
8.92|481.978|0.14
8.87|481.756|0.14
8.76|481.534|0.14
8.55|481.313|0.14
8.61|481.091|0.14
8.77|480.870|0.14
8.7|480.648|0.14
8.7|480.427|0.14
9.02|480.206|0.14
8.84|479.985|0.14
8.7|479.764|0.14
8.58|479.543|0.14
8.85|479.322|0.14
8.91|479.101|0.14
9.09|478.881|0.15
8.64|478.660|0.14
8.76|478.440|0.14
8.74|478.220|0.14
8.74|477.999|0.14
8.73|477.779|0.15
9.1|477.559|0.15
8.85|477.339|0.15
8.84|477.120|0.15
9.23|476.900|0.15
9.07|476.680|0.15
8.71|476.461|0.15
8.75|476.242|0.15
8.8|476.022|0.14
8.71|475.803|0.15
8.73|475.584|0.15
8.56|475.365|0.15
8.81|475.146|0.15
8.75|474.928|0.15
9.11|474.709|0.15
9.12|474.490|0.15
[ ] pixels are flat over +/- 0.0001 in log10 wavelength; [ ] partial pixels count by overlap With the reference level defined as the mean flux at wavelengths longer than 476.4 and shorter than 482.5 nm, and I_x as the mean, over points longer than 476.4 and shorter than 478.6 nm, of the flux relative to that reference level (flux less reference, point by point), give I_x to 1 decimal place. 0.1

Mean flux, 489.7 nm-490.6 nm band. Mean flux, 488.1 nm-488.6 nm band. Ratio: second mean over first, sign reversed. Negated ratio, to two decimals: -0.97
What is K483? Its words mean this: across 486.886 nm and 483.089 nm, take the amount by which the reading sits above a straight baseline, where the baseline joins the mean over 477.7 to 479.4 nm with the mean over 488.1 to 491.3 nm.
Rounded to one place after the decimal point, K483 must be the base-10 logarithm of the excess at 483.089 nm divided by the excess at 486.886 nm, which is -1.1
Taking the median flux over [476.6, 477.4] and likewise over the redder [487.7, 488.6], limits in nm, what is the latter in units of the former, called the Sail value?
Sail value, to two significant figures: 0.95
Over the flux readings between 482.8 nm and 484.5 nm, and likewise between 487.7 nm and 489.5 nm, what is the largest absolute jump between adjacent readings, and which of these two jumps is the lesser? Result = 0.390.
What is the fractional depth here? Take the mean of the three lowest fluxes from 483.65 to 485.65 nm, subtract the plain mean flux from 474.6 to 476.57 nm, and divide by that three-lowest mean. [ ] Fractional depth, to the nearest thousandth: -0.075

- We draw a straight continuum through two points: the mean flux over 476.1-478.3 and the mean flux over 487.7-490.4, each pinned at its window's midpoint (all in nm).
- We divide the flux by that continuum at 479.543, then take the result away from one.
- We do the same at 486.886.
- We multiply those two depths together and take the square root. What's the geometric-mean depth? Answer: 0.032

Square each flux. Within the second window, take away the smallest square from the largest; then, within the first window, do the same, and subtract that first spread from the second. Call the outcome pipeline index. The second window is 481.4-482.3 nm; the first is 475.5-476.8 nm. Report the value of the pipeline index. -1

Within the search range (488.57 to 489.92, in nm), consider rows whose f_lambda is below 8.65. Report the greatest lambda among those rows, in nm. 489.133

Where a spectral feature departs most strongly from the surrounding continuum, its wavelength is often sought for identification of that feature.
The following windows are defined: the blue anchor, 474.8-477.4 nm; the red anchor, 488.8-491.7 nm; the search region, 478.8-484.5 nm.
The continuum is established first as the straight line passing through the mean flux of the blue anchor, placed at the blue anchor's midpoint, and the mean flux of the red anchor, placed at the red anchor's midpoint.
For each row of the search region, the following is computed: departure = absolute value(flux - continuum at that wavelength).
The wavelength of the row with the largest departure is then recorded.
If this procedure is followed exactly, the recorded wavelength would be 483.980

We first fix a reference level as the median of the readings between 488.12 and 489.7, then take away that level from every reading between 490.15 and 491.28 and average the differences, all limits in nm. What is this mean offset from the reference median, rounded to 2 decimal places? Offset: 0.05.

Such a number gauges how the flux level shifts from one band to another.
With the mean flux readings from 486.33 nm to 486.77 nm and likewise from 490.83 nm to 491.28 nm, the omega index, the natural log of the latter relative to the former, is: 0.11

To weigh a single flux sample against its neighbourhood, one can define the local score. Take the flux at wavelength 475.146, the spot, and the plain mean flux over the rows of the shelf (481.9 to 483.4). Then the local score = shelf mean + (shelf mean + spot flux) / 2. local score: 17.7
